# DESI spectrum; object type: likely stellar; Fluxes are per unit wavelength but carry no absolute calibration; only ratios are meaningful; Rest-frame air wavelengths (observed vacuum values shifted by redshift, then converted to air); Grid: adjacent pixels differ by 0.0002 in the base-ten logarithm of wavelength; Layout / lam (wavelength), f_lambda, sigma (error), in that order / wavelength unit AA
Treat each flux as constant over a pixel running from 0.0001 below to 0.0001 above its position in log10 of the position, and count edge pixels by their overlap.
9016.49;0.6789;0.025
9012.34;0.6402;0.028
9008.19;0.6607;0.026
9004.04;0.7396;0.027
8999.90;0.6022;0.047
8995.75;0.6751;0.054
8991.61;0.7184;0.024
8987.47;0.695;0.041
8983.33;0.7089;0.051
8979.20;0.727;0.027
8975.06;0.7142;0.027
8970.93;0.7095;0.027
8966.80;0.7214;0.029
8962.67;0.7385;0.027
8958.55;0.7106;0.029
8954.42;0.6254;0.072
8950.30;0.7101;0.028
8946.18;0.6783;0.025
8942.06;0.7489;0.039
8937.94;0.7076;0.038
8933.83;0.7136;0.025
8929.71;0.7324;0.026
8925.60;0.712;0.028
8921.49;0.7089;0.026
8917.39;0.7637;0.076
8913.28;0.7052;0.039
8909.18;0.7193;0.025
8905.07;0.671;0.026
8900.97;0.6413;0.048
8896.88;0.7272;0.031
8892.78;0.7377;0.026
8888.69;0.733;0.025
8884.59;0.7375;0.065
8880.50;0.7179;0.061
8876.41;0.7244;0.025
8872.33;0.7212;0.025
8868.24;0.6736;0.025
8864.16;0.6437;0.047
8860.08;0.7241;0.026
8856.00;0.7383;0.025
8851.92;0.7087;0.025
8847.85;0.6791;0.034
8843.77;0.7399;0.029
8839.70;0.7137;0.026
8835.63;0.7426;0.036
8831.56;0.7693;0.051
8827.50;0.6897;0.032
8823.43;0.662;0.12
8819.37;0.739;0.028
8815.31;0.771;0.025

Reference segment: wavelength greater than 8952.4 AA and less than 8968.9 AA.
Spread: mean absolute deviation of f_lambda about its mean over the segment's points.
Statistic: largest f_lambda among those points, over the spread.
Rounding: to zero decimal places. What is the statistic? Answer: 20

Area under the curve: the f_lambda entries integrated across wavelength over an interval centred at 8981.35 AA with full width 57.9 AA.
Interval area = 40.31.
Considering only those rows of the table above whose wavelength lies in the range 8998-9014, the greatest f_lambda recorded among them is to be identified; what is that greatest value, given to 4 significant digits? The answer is 0.7396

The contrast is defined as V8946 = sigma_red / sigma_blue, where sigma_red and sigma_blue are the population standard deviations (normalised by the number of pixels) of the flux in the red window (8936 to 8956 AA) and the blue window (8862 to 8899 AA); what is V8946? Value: 1.34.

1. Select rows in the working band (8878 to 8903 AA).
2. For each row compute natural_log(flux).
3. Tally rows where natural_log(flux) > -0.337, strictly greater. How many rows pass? 5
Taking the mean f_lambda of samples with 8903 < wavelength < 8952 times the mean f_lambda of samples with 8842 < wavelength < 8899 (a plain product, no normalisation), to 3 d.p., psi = 0.510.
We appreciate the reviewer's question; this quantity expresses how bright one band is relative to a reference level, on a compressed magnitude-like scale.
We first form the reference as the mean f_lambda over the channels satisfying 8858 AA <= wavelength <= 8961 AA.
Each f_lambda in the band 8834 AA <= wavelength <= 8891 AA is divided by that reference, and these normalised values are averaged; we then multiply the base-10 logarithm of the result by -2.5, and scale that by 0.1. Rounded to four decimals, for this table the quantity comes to -0.0010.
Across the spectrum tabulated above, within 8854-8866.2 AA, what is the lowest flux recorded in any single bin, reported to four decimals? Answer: 0.6437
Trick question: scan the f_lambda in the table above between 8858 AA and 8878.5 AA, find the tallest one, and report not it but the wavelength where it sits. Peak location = 8876.41 AA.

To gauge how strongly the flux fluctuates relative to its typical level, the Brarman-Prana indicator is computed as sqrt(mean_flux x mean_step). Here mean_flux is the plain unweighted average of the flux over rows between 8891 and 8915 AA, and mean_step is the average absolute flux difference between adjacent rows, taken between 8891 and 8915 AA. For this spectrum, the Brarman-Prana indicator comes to 0.162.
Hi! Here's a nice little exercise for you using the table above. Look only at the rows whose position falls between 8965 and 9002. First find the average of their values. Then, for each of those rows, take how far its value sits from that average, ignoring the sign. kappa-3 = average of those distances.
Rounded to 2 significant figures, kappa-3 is 0.026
